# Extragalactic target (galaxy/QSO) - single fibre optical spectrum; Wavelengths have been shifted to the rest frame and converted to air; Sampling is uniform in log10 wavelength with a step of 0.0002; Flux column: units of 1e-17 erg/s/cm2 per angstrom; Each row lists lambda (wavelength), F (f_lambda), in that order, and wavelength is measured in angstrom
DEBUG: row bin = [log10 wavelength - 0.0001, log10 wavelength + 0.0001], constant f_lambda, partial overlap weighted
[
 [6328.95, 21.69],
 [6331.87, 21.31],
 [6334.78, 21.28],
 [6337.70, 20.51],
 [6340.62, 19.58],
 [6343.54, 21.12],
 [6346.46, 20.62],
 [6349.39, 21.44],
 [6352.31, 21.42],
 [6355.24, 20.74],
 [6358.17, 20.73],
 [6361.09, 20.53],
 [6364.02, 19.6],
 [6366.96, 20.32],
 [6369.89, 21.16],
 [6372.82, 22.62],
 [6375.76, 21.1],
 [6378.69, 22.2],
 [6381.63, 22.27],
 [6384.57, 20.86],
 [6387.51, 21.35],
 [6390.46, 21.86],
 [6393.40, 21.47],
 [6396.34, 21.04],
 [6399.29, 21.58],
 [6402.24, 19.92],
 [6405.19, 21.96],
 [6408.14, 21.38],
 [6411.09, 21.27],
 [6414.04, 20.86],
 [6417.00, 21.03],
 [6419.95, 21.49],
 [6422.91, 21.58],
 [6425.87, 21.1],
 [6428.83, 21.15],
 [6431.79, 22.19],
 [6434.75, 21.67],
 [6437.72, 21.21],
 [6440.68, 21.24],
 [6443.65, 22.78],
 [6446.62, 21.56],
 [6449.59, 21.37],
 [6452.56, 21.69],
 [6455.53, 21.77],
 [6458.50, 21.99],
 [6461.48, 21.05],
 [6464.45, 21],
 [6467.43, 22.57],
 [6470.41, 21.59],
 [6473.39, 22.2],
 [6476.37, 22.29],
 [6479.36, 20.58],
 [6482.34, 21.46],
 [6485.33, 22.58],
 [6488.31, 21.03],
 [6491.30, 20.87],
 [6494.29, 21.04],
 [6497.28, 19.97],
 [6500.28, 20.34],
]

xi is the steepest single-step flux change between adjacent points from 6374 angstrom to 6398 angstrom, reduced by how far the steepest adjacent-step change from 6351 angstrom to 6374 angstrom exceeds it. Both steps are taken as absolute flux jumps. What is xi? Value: 1.4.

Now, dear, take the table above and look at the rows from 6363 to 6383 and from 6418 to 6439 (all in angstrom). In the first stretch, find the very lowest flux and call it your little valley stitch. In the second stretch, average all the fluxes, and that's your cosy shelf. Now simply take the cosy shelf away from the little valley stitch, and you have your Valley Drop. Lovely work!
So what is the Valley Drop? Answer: -1.88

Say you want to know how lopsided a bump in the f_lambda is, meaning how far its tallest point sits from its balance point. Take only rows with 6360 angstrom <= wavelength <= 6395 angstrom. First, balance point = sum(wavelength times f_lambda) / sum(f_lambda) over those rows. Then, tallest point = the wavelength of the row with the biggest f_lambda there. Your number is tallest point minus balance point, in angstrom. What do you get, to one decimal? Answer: -4.6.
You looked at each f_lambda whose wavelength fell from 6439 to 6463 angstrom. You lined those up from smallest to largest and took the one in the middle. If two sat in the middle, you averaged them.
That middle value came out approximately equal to 21.6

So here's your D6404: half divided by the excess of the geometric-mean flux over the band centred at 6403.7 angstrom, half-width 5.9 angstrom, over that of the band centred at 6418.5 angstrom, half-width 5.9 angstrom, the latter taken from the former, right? -11.8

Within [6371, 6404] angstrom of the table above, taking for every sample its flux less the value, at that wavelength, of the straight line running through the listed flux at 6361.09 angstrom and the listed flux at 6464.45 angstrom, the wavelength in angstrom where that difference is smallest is 6402.24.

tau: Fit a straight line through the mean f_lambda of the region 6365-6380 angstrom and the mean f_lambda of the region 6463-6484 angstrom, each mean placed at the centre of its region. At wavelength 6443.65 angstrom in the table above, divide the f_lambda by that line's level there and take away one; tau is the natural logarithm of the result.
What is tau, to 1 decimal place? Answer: -2.9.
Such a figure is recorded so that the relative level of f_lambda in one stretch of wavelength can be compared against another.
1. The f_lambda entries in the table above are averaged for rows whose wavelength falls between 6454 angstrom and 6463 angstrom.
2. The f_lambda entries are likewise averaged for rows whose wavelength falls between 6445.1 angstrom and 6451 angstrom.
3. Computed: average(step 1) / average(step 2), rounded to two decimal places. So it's 1.01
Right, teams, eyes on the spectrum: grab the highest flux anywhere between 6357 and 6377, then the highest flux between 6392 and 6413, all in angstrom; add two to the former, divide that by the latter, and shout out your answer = 1.12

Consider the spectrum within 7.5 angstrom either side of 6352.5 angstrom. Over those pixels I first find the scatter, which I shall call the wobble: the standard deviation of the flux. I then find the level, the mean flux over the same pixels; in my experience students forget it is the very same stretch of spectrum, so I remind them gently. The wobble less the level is -20.6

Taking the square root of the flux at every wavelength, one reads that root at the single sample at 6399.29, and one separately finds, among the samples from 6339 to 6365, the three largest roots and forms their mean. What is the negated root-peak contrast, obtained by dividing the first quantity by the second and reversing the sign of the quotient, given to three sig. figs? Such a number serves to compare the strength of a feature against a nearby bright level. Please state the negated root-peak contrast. -1.01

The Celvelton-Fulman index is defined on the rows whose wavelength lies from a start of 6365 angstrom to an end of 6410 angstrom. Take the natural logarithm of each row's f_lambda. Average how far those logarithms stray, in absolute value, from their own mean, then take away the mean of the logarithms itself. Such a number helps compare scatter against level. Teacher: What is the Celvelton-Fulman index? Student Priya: -3.04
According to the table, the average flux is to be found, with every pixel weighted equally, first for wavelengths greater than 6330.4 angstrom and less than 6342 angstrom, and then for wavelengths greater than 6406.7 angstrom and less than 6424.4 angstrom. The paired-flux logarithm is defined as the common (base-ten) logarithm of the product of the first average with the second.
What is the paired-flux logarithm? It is 2.64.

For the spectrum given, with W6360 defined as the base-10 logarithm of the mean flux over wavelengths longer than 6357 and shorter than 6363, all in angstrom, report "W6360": 1.31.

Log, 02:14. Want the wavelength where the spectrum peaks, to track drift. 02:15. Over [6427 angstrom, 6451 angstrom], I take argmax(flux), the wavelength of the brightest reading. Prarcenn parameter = 6443.65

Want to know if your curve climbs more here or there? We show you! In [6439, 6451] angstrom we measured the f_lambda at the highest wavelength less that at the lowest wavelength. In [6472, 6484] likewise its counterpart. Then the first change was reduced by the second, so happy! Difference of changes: 0.9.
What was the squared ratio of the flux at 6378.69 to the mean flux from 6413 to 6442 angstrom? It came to 1.08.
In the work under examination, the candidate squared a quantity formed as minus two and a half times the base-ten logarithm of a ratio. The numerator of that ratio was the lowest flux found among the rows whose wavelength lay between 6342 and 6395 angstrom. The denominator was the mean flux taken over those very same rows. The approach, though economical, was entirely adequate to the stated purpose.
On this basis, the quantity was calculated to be 0.0072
